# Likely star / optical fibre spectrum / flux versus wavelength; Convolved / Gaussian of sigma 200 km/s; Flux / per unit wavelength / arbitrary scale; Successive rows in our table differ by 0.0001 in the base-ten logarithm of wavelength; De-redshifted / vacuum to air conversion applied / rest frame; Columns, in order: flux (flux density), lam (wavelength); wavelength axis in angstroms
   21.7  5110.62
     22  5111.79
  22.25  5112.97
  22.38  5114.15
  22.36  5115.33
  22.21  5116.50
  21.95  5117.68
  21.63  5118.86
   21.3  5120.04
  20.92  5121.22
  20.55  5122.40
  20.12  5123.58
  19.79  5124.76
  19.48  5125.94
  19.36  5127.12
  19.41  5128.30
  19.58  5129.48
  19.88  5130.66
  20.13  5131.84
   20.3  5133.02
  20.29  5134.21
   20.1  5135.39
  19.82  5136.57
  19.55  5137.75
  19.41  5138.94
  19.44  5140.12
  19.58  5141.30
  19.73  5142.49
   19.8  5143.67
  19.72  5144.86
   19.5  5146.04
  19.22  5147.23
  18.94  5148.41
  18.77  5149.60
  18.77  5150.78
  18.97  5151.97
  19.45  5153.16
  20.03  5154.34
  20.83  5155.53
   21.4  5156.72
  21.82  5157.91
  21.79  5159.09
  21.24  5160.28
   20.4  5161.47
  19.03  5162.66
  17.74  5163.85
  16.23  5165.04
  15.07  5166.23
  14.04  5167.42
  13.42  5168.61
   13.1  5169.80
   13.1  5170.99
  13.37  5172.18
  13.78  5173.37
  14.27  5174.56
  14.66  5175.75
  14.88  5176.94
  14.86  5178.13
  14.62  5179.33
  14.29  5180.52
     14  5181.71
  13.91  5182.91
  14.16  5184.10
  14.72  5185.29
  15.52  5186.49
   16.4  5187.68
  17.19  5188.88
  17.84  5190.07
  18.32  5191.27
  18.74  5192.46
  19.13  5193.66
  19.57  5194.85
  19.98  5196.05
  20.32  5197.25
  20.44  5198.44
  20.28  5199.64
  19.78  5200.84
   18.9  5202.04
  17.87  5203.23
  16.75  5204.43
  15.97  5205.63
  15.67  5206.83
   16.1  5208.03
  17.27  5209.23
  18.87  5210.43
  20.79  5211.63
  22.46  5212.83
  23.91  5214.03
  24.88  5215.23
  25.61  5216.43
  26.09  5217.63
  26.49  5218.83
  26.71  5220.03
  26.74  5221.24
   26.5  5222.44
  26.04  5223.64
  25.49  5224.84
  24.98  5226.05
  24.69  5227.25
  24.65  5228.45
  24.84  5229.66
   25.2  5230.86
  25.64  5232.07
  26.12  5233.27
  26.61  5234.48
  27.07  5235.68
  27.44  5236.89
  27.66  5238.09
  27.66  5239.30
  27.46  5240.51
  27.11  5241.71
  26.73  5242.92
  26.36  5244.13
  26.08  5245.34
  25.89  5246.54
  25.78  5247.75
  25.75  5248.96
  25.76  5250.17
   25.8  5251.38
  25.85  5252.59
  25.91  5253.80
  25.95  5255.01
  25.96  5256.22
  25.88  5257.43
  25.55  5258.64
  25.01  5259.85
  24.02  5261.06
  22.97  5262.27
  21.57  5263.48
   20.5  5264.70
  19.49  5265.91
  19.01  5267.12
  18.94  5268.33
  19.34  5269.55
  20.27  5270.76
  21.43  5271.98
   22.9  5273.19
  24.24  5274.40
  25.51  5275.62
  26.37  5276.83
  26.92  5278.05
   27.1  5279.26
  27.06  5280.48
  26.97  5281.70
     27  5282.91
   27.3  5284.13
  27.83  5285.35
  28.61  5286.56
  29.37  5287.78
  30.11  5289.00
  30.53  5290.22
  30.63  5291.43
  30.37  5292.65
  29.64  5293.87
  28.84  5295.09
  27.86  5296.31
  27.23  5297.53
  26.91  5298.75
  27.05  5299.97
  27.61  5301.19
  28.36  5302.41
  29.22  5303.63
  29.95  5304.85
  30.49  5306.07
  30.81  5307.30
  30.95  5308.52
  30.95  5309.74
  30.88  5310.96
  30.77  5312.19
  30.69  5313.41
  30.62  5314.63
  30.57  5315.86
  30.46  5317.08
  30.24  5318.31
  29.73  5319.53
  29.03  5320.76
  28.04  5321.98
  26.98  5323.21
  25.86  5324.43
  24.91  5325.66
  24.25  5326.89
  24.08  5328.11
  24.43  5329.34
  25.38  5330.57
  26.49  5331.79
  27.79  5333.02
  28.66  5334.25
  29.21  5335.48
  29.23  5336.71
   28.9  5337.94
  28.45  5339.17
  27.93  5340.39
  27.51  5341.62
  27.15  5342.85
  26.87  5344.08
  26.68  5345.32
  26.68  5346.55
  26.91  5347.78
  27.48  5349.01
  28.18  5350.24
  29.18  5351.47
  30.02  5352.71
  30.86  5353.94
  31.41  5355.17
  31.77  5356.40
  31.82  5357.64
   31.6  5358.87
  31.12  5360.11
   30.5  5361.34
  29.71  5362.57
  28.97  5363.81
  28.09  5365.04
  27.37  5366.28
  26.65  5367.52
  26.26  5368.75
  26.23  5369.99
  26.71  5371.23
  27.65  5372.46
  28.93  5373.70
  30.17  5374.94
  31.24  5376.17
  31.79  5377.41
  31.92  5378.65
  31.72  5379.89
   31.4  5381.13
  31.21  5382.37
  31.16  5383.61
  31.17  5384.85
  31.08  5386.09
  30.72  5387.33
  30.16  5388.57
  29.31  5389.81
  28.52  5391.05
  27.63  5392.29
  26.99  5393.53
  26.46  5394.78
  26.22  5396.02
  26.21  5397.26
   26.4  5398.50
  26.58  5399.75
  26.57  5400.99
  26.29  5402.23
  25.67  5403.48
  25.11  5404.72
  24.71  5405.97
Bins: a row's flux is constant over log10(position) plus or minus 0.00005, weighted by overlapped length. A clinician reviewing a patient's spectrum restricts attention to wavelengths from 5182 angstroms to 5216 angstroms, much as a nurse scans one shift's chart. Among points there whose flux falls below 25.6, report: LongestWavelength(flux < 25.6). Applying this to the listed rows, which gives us 5215.23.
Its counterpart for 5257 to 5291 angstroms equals 5275.62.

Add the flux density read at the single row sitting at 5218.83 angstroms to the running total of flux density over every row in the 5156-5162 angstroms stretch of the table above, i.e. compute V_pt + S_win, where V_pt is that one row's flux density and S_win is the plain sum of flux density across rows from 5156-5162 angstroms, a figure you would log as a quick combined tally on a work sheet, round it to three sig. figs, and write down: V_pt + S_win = 133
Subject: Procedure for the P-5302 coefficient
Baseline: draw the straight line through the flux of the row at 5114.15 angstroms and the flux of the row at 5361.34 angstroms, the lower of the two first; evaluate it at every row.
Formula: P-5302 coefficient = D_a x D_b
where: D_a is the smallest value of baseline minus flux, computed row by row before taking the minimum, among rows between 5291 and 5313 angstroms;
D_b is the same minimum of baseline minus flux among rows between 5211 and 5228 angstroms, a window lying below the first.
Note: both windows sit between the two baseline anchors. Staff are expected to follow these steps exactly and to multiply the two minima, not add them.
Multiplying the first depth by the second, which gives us 2.1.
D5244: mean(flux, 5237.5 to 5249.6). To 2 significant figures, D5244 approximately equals 27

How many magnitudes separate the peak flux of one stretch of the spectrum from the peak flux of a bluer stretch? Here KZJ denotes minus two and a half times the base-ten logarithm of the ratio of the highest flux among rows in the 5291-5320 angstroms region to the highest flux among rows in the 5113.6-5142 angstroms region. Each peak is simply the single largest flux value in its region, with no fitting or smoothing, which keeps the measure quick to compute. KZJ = -0.35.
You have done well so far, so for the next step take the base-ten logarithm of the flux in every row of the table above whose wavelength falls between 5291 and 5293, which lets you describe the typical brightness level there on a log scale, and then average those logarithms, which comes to 1.48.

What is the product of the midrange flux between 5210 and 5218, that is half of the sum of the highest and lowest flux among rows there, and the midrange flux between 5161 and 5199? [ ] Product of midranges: 377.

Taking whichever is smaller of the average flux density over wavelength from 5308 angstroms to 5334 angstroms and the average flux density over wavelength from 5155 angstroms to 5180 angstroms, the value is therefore 17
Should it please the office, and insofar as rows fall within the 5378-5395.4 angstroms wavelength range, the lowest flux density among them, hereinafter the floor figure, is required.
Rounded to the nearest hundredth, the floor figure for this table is 26.46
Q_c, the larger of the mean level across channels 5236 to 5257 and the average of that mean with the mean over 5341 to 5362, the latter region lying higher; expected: 27.8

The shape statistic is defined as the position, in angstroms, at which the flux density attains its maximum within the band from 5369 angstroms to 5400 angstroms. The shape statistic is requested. 5378.65 angstroms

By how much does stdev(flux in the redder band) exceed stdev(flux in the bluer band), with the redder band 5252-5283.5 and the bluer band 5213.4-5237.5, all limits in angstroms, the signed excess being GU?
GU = 1.9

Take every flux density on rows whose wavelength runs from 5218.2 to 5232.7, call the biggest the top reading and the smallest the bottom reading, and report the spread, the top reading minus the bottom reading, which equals 2.1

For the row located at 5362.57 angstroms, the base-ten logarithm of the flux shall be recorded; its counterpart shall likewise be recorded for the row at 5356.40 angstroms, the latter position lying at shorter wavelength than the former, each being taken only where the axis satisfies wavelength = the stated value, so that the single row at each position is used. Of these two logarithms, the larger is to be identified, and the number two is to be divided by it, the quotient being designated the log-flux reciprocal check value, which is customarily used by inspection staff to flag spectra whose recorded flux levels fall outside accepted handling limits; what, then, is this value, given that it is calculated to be 1.33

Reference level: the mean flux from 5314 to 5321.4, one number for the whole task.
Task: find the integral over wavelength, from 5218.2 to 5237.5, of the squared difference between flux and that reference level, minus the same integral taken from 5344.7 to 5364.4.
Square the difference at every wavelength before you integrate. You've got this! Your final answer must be 276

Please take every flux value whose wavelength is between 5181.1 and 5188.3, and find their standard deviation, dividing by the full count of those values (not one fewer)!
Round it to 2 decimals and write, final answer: 0.91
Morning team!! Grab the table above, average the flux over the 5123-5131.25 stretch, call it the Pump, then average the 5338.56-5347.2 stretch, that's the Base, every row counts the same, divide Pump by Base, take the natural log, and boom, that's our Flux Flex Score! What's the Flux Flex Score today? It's -0.3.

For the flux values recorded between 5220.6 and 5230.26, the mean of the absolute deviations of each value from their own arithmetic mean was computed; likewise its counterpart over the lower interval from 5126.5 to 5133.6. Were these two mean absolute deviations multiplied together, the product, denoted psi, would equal 0.23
